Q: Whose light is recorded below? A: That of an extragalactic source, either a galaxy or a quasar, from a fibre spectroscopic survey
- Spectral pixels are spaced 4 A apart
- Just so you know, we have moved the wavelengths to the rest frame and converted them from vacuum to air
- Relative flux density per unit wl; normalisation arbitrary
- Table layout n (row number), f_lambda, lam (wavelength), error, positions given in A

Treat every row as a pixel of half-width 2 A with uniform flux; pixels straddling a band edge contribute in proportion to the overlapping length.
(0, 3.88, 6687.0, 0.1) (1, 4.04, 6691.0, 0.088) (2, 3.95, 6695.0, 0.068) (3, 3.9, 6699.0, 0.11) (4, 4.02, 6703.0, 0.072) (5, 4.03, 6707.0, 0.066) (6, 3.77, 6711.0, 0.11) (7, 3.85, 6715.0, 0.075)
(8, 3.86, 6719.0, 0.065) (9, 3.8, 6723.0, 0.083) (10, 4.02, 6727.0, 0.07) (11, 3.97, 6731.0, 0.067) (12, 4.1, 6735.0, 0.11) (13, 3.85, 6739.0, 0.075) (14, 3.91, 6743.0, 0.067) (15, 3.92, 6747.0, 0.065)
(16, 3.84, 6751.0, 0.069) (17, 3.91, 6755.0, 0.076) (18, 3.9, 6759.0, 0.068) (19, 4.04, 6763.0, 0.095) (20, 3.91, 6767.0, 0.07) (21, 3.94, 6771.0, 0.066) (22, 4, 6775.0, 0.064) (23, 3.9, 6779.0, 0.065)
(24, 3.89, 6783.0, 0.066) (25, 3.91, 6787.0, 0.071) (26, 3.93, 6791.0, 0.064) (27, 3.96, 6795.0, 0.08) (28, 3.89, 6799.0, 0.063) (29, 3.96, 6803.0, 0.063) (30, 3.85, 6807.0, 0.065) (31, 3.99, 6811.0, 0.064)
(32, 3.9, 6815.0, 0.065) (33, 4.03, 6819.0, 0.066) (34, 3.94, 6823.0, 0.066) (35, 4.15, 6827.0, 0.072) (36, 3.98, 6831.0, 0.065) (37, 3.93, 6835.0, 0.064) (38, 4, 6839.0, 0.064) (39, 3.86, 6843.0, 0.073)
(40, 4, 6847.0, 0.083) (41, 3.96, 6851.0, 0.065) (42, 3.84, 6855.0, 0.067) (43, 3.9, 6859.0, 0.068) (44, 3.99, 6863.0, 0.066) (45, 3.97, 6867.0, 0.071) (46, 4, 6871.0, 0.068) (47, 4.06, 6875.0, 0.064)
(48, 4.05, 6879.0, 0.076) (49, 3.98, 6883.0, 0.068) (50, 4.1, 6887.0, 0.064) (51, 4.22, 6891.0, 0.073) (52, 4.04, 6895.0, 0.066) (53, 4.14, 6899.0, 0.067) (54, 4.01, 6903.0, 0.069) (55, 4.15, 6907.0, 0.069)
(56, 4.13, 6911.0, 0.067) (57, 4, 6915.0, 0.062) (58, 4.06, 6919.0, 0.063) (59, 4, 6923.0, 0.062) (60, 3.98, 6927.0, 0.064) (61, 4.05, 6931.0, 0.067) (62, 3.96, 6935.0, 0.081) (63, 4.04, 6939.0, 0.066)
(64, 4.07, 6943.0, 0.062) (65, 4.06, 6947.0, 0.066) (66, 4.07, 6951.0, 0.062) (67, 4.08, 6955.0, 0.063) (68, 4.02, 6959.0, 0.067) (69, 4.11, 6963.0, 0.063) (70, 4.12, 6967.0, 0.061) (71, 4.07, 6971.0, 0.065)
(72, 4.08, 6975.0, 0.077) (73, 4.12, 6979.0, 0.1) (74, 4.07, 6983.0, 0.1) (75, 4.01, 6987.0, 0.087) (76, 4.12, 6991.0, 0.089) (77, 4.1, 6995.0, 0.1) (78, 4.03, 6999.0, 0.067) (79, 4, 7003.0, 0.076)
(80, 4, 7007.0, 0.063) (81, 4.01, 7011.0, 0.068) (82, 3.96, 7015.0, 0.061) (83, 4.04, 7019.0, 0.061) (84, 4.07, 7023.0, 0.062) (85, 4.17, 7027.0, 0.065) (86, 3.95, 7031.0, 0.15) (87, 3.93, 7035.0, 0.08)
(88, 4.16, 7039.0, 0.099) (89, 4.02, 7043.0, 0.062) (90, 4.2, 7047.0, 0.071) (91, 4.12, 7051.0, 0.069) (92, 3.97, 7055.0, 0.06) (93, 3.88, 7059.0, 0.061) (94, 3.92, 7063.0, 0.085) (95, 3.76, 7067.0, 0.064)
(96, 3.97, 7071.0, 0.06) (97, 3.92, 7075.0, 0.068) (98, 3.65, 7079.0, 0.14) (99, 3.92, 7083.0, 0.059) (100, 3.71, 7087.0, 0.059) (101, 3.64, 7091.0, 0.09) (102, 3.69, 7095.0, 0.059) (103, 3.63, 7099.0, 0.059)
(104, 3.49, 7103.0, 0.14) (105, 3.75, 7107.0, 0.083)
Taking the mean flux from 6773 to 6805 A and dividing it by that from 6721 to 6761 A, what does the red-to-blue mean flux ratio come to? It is 1.00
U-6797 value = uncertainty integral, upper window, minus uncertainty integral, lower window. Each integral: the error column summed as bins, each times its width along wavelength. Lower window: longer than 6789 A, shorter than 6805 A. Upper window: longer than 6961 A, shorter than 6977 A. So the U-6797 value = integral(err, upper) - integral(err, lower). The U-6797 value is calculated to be -0.02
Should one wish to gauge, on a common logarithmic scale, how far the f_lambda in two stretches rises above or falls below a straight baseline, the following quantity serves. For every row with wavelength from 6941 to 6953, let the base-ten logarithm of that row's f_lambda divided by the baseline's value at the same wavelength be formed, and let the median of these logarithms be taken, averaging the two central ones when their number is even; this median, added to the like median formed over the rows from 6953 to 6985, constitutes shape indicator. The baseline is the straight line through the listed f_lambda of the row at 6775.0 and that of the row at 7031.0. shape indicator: 0.024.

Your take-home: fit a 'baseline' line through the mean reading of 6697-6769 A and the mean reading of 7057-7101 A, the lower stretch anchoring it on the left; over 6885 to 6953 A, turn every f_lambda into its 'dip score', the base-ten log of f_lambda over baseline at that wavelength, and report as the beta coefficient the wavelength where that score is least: 6935.0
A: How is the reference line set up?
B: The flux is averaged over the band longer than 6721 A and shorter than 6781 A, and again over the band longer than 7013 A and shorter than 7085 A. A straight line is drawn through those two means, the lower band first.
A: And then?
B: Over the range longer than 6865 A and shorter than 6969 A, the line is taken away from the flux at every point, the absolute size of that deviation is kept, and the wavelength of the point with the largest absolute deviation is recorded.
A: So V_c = 6891.0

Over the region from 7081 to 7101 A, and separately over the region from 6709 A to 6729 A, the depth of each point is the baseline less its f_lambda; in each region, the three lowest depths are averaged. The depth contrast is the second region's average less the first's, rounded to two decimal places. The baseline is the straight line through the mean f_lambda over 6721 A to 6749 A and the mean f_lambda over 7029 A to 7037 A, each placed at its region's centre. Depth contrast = -0.14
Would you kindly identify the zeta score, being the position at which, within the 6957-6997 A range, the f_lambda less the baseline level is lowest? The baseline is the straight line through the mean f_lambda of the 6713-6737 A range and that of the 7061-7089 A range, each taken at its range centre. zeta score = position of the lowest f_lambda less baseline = 6987.0 A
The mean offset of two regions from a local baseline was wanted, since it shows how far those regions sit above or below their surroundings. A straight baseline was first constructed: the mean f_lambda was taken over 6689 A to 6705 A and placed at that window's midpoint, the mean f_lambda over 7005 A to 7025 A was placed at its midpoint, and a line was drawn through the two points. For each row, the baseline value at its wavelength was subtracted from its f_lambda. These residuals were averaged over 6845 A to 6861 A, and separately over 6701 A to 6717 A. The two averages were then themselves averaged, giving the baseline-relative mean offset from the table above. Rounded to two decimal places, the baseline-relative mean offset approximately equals -0.07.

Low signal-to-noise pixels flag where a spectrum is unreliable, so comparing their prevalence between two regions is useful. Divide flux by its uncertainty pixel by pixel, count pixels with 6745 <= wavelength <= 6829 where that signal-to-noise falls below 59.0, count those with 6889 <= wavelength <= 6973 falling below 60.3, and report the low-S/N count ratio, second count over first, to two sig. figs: 0.56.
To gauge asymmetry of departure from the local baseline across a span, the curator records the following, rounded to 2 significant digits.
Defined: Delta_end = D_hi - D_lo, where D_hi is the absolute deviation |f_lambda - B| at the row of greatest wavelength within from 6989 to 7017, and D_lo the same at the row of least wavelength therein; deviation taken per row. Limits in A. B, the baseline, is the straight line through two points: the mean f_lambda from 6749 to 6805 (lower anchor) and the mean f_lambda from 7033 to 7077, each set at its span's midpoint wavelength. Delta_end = -0.13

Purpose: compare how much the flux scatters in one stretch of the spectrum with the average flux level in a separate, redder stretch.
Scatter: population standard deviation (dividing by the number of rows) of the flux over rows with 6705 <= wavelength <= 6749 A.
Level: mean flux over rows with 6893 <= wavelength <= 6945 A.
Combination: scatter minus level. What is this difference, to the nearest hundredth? -3.95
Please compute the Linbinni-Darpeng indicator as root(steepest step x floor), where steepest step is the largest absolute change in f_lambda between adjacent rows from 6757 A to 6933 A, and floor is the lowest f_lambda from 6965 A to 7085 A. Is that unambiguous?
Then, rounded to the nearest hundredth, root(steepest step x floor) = 0.88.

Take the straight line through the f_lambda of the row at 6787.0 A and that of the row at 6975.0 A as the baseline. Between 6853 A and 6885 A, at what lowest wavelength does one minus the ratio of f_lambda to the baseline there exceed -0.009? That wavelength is 6855.0 A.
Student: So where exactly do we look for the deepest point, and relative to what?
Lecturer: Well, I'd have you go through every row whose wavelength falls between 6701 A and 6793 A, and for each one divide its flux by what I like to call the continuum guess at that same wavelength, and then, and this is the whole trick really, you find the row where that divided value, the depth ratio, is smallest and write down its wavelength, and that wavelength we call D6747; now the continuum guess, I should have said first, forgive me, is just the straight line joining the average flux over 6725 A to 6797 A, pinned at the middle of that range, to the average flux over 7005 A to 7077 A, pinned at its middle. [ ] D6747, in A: 6711.0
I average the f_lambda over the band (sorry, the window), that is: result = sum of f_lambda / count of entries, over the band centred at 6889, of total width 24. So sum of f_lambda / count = 4.09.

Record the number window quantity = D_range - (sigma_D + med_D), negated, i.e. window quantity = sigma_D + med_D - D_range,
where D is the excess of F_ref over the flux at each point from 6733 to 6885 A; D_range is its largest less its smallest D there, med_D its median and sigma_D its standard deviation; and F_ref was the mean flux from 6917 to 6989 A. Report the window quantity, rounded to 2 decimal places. -0.12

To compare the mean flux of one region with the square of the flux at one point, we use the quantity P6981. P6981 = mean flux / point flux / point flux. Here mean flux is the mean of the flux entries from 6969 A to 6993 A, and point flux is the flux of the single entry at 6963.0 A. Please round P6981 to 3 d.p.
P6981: 0.241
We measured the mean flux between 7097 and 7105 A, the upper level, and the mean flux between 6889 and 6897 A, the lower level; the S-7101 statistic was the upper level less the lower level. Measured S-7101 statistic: -0.6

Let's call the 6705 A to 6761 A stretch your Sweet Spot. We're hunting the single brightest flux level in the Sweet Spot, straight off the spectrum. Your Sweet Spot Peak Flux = 4.1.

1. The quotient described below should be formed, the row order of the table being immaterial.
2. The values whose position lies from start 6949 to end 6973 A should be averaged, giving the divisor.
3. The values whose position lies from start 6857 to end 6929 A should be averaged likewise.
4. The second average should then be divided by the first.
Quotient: 0.991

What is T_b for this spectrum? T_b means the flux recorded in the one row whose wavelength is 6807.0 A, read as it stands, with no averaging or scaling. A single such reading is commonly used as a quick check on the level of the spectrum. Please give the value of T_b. 3.85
